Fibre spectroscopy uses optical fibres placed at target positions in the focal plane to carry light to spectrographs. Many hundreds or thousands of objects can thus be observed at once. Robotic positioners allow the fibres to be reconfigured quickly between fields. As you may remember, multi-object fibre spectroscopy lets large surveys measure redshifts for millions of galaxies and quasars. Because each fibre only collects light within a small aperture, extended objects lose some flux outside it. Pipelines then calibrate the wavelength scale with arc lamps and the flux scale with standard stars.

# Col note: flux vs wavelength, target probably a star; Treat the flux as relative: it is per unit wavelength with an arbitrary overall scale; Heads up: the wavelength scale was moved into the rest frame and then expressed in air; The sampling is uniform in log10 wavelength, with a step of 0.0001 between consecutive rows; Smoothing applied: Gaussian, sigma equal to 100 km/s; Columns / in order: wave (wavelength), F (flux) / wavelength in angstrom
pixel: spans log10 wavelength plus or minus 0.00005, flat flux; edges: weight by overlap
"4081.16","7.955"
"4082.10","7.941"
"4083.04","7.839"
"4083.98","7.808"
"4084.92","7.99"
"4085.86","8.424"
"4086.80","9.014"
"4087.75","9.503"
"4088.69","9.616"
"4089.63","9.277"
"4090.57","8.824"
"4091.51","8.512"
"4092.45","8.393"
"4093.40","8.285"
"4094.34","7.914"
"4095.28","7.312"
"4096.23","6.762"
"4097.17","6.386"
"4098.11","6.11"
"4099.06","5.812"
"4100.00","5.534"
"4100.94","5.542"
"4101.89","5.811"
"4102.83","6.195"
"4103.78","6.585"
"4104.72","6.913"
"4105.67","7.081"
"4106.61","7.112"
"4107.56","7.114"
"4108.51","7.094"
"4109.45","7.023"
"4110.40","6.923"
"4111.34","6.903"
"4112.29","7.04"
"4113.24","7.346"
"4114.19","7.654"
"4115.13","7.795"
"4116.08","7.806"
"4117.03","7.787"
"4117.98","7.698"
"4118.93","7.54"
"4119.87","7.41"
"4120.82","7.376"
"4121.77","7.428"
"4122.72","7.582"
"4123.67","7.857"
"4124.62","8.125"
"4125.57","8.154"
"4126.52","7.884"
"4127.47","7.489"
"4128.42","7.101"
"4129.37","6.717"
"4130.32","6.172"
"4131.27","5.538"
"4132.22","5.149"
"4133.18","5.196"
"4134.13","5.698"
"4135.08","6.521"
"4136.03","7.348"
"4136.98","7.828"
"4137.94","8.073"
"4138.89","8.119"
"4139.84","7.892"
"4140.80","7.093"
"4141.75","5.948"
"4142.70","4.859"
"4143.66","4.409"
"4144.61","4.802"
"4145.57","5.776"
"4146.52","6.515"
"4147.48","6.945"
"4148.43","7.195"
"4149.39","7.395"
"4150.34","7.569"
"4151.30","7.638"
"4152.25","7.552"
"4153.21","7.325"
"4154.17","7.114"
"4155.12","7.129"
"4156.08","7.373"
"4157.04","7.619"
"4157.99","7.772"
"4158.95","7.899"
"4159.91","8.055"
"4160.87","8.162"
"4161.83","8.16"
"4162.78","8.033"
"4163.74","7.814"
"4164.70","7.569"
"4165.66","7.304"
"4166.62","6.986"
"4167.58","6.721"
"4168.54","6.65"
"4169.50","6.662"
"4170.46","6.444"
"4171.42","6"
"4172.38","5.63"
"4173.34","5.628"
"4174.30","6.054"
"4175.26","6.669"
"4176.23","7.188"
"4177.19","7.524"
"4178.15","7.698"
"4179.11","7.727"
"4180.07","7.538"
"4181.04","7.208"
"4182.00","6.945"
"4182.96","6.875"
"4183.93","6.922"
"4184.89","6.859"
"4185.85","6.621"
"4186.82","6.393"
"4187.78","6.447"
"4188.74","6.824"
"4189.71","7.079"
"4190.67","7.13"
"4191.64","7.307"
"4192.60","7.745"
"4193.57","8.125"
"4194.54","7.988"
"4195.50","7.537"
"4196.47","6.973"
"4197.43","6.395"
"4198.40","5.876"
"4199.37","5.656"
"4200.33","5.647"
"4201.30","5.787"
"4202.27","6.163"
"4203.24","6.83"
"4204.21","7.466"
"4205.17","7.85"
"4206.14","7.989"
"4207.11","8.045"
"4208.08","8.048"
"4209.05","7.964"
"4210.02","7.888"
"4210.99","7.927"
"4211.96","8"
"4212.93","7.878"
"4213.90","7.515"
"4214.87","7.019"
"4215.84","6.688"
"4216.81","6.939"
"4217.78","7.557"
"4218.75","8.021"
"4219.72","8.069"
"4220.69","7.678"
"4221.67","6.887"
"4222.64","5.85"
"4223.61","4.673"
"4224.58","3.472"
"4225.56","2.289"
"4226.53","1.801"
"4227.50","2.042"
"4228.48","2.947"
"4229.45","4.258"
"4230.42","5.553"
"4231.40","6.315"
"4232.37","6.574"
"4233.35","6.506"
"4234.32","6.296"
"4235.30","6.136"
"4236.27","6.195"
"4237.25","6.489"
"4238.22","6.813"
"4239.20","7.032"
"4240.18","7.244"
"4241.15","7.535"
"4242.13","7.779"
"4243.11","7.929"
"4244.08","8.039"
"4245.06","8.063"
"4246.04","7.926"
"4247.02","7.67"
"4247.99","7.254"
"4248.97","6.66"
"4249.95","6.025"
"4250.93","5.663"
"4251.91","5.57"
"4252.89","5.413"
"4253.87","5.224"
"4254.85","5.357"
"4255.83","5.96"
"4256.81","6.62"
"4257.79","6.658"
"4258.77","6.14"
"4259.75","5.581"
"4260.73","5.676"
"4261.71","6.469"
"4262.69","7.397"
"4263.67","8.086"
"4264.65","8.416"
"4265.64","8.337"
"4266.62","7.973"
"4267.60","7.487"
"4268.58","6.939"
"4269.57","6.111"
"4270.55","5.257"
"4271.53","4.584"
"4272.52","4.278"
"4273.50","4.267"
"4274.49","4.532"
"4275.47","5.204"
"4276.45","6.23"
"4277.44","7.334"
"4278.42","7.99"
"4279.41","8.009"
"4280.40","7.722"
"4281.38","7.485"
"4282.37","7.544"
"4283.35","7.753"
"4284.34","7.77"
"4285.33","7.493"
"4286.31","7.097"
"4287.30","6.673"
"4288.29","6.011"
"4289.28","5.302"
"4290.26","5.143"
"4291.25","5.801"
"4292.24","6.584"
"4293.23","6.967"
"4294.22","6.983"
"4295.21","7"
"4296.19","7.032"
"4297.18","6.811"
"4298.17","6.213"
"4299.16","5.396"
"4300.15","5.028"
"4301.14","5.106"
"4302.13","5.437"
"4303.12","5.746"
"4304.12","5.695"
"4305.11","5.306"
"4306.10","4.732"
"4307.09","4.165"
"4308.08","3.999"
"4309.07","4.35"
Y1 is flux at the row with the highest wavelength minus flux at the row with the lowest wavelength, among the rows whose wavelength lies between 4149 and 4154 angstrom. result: -0.1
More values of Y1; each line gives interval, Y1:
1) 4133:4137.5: 2.6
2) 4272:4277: 2.0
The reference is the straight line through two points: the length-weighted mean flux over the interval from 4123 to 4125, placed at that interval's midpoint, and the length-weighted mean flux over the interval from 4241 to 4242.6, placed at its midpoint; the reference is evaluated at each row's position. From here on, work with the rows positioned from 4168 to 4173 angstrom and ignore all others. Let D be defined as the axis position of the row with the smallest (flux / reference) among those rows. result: 4172.38 angstrom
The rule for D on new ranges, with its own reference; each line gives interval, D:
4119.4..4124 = 4120.82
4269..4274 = 4273.50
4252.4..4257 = 4253.87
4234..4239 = 4235.30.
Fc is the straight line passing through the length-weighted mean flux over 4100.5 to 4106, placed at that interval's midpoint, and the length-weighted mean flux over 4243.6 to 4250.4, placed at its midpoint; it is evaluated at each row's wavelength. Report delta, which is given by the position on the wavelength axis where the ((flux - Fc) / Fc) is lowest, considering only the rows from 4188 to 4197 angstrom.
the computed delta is 4188.74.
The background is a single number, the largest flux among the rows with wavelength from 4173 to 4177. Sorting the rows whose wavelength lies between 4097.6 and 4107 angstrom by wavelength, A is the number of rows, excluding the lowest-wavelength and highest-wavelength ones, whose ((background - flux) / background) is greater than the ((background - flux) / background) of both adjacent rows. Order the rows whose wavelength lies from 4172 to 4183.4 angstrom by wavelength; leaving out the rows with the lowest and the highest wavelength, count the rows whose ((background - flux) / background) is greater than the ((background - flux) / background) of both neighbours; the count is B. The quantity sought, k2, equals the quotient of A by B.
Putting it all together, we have 1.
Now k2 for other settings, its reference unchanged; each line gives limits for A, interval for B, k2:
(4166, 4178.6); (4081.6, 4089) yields 2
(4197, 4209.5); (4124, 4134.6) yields 1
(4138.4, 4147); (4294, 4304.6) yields 1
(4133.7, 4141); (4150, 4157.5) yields 0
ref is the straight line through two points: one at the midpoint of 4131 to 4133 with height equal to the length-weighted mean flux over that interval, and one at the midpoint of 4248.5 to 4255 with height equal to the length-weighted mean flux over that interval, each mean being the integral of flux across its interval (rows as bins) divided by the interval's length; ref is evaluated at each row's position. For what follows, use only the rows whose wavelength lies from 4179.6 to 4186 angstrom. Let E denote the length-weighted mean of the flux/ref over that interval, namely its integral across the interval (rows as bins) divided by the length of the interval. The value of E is 1.28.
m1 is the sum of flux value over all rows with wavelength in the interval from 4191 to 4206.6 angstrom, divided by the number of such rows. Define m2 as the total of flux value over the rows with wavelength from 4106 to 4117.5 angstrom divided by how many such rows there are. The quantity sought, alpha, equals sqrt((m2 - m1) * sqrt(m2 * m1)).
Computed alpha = 1.6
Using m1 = 7.0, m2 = 7.3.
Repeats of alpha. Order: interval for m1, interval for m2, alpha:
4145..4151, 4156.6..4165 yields 2.7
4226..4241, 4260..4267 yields 3.6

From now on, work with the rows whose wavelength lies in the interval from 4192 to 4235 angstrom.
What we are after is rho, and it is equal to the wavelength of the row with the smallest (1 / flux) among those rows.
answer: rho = 4193.57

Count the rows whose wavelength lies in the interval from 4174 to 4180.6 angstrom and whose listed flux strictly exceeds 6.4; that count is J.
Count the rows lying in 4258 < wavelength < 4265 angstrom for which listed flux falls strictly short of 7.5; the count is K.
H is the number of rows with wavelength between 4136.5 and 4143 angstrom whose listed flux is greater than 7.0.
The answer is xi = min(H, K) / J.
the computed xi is 0.83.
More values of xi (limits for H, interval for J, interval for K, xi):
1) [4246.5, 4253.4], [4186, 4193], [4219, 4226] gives 0.33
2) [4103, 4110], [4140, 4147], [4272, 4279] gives 2.50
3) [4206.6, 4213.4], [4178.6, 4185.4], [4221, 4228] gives 1.00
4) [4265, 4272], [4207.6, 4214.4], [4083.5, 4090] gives 0.00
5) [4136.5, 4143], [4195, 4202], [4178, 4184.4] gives 2.00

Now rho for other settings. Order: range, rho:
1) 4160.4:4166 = 4160.87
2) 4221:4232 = 4221.67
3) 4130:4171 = 4160.87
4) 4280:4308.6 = 4284.34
